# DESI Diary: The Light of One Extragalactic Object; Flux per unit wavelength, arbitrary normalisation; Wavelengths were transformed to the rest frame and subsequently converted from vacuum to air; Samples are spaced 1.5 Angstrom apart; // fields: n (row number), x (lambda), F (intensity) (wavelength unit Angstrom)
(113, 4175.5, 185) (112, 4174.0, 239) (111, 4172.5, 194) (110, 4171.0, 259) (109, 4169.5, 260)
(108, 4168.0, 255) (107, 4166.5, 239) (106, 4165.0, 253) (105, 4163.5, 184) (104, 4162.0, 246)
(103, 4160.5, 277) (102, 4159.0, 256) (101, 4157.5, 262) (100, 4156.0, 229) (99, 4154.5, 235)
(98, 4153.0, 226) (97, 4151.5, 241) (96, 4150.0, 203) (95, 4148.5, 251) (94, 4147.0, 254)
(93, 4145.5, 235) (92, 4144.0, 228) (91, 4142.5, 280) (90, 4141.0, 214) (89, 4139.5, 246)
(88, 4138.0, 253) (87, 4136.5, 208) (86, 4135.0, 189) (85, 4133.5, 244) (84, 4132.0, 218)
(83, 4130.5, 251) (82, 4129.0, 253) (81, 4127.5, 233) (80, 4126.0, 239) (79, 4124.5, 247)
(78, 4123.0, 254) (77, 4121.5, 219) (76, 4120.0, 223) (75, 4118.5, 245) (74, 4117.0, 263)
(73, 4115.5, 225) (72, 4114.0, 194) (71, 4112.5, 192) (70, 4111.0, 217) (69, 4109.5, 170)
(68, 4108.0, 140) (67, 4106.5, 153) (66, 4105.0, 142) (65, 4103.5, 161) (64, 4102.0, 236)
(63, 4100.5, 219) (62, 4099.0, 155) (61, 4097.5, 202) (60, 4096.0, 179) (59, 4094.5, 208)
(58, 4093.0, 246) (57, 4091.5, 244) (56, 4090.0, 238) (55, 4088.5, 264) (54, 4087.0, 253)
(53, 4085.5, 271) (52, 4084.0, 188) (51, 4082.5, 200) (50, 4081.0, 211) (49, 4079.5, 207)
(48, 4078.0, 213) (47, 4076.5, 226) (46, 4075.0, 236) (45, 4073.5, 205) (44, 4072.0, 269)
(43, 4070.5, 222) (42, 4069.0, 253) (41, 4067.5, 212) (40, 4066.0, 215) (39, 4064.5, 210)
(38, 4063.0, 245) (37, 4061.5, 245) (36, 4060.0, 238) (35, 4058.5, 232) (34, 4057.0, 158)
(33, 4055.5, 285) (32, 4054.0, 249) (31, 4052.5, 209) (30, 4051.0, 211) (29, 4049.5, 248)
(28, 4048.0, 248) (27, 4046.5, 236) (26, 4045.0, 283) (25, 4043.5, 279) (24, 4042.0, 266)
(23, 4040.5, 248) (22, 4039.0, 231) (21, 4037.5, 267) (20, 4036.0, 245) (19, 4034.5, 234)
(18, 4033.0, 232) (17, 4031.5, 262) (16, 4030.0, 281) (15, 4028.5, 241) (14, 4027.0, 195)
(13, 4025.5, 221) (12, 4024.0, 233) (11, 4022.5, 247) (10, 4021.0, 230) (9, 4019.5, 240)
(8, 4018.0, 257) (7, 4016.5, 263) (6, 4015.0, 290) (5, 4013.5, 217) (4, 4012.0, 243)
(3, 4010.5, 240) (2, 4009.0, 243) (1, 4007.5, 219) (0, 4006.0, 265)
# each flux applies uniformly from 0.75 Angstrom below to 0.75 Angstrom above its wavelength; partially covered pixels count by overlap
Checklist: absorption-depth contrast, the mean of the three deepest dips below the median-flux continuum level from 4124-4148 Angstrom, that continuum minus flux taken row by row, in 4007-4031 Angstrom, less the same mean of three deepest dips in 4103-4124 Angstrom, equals -65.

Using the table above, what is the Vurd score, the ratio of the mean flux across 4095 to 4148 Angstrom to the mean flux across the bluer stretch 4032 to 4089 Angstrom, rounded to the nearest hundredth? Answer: 0.92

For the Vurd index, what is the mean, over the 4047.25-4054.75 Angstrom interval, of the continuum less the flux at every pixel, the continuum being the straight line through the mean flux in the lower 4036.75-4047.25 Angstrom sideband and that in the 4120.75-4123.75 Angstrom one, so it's 23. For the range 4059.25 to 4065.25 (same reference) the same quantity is 19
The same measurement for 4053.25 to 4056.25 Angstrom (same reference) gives -12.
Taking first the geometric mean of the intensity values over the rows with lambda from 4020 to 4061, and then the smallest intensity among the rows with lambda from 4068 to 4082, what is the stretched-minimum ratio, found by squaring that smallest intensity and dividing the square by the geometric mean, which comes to 176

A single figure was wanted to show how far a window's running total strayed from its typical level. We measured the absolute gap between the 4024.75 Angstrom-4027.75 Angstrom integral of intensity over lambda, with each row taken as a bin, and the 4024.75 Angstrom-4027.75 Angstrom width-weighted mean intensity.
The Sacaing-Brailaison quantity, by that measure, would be 416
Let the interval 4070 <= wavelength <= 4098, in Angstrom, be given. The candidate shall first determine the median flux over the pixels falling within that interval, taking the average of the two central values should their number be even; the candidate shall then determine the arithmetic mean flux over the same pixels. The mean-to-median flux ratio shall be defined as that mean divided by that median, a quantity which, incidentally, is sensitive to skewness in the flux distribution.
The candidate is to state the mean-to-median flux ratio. 1.02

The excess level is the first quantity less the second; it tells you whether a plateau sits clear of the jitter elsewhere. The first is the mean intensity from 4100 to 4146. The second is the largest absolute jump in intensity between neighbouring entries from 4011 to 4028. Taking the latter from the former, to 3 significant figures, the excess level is 146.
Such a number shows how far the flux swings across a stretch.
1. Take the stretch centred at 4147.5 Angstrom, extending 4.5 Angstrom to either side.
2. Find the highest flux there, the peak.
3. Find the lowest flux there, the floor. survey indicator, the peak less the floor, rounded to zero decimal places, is 51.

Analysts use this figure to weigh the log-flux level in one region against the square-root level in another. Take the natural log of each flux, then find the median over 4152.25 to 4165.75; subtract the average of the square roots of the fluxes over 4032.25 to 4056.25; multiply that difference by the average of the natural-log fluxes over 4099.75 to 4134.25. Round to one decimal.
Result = -54.8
